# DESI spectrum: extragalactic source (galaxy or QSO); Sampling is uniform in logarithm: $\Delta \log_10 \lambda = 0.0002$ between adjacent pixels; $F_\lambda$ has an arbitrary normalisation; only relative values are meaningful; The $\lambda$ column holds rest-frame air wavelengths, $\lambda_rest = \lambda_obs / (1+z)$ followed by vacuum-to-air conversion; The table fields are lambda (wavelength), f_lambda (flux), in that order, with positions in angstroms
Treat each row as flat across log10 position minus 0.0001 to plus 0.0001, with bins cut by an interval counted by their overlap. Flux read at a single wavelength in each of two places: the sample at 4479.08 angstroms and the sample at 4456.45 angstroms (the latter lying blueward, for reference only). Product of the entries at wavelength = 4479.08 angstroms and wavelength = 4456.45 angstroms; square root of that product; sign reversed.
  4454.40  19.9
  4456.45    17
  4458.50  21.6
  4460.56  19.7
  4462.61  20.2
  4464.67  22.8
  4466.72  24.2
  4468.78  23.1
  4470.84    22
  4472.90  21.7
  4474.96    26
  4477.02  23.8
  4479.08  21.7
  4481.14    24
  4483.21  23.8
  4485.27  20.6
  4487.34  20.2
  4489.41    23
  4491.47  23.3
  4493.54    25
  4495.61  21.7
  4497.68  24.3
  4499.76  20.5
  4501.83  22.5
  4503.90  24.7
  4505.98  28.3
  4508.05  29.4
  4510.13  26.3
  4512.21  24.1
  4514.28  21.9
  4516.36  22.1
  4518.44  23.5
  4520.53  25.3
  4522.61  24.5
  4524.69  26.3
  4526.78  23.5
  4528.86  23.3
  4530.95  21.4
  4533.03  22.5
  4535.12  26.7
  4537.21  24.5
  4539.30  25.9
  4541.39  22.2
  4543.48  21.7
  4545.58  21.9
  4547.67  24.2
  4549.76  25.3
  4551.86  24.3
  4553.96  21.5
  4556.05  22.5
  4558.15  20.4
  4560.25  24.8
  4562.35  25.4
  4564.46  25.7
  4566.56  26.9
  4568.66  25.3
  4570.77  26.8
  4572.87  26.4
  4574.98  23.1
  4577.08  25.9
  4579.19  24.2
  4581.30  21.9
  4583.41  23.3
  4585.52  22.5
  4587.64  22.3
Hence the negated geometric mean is -19.2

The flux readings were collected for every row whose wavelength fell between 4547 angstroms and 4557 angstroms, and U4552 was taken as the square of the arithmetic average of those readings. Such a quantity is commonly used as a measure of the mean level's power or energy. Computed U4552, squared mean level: 555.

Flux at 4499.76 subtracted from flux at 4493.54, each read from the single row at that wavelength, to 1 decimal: 4.5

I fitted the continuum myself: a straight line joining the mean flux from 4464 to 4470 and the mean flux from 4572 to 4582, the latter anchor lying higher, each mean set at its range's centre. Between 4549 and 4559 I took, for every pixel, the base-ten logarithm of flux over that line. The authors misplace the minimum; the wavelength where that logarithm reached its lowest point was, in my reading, 4558.15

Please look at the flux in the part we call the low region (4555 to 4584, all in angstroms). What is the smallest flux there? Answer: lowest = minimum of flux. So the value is 20.4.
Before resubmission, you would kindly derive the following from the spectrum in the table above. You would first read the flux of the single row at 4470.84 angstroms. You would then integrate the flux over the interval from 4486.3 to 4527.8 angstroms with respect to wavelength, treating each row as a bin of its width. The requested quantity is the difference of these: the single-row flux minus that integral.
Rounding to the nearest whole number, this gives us -975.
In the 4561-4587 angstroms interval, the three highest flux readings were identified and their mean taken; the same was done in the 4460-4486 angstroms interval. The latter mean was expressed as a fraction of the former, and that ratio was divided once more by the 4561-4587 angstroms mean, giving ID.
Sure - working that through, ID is 0.035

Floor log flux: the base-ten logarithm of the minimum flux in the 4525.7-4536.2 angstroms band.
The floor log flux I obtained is 1.33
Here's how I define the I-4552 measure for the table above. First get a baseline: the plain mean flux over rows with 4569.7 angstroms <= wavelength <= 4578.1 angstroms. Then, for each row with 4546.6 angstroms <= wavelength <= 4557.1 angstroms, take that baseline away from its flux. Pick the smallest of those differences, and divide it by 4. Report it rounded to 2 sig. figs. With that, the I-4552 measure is -1.0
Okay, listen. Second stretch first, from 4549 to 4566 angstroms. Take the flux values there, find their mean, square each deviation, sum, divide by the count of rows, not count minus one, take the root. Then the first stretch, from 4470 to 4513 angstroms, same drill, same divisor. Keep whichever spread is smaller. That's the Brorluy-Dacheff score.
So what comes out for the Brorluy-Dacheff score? 1.9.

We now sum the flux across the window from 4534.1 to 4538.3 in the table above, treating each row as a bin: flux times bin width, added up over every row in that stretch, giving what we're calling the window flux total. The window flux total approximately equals 107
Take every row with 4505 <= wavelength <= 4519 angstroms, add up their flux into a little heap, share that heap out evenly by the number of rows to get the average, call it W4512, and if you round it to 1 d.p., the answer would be 25.1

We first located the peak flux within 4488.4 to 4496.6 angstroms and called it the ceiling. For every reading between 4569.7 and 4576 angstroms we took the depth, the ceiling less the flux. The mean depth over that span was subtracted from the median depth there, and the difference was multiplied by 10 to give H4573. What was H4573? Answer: -10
